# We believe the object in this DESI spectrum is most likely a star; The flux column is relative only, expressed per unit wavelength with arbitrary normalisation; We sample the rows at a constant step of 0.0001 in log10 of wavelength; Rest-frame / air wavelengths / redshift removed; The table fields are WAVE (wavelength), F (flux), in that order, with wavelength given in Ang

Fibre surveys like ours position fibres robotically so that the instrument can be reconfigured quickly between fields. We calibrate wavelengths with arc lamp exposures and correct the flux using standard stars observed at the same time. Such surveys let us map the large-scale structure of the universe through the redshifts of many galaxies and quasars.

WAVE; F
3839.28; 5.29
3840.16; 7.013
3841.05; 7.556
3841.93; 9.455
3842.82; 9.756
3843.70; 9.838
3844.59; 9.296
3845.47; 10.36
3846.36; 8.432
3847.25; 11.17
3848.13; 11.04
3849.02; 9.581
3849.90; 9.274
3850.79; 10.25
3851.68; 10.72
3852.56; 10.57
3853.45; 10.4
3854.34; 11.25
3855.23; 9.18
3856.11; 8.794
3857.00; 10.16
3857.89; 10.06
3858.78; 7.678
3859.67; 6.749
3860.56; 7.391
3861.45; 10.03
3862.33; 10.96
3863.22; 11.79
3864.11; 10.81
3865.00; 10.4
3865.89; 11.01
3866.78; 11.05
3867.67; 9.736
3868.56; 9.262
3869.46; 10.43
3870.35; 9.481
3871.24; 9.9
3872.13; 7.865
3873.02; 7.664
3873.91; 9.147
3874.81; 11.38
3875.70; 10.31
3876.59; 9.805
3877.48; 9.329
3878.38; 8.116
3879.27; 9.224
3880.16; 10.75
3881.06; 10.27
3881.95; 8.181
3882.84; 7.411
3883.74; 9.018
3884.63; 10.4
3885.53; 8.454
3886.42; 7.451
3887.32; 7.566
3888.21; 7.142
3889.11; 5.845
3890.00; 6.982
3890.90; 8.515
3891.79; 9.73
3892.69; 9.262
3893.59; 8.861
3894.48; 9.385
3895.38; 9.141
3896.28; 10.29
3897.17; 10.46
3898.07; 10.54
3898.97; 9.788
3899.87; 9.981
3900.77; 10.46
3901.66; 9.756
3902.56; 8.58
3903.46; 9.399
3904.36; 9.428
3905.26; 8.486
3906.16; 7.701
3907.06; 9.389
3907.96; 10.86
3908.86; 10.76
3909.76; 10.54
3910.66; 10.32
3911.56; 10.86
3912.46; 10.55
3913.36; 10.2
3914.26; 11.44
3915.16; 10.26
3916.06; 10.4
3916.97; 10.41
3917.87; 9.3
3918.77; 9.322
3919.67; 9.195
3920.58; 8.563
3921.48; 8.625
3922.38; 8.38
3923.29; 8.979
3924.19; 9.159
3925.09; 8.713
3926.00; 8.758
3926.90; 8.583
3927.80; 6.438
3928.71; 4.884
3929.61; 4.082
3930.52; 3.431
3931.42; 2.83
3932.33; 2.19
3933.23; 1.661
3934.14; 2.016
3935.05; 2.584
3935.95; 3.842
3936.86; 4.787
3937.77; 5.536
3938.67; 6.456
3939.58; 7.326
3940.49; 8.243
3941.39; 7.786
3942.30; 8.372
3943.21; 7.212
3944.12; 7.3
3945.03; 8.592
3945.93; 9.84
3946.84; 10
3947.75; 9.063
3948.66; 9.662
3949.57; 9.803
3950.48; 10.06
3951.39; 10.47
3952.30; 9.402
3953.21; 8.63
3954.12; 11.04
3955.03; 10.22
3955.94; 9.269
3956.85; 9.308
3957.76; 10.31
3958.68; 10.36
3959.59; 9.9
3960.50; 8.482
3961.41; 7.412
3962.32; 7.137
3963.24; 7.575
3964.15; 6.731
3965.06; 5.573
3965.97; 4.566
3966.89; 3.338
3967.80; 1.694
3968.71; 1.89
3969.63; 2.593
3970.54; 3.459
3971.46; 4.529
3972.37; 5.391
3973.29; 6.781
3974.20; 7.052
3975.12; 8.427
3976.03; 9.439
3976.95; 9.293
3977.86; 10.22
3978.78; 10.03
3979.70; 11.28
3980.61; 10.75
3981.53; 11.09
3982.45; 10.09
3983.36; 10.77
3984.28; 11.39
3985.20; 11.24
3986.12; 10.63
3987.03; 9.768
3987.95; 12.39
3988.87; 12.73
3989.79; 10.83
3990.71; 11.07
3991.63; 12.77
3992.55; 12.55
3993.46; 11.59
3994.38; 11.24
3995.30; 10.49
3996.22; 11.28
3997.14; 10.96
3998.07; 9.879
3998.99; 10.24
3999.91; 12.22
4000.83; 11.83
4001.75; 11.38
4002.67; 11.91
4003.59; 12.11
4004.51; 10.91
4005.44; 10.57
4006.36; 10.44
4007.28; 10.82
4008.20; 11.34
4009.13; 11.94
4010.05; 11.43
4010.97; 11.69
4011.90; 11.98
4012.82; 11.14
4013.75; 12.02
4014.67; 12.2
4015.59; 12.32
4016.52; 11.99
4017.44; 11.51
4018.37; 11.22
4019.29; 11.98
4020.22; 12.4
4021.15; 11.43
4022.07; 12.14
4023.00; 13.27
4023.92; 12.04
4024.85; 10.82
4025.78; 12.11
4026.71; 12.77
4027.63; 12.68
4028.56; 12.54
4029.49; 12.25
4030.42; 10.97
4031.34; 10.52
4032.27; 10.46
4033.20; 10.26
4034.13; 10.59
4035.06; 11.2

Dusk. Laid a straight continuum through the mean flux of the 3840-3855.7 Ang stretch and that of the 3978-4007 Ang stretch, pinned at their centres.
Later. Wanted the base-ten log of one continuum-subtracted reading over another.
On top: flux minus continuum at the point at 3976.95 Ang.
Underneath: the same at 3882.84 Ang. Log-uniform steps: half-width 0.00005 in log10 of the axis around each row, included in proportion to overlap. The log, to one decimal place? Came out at -0.2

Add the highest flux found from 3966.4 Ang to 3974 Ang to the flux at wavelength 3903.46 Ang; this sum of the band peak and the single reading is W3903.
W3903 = 16.2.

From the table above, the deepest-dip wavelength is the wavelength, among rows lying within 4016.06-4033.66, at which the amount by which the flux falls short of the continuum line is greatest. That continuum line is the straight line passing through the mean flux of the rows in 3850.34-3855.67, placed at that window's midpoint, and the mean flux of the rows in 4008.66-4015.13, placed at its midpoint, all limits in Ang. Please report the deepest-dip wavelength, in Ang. 4033.20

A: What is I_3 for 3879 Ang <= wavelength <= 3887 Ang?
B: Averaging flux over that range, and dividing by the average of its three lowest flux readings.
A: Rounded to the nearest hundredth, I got 1.17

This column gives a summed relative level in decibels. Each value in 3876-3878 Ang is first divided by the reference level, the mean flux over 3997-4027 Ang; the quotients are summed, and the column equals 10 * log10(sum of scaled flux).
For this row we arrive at 2.2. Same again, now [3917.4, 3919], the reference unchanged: 2.1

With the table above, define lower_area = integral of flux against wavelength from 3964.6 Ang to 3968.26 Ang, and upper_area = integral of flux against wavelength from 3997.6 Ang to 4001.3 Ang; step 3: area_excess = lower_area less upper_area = -27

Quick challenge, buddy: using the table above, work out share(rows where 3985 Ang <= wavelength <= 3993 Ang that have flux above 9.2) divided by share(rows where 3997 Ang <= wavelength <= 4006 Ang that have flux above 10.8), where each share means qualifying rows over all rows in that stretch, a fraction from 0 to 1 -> 1.43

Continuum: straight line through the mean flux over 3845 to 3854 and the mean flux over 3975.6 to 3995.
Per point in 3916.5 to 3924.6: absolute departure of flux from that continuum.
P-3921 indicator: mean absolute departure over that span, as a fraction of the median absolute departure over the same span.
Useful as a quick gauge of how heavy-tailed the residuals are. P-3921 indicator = 1.02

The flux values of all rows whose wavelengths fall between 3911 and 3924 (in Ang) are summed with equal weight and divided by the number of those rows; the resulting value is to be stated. 9.7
